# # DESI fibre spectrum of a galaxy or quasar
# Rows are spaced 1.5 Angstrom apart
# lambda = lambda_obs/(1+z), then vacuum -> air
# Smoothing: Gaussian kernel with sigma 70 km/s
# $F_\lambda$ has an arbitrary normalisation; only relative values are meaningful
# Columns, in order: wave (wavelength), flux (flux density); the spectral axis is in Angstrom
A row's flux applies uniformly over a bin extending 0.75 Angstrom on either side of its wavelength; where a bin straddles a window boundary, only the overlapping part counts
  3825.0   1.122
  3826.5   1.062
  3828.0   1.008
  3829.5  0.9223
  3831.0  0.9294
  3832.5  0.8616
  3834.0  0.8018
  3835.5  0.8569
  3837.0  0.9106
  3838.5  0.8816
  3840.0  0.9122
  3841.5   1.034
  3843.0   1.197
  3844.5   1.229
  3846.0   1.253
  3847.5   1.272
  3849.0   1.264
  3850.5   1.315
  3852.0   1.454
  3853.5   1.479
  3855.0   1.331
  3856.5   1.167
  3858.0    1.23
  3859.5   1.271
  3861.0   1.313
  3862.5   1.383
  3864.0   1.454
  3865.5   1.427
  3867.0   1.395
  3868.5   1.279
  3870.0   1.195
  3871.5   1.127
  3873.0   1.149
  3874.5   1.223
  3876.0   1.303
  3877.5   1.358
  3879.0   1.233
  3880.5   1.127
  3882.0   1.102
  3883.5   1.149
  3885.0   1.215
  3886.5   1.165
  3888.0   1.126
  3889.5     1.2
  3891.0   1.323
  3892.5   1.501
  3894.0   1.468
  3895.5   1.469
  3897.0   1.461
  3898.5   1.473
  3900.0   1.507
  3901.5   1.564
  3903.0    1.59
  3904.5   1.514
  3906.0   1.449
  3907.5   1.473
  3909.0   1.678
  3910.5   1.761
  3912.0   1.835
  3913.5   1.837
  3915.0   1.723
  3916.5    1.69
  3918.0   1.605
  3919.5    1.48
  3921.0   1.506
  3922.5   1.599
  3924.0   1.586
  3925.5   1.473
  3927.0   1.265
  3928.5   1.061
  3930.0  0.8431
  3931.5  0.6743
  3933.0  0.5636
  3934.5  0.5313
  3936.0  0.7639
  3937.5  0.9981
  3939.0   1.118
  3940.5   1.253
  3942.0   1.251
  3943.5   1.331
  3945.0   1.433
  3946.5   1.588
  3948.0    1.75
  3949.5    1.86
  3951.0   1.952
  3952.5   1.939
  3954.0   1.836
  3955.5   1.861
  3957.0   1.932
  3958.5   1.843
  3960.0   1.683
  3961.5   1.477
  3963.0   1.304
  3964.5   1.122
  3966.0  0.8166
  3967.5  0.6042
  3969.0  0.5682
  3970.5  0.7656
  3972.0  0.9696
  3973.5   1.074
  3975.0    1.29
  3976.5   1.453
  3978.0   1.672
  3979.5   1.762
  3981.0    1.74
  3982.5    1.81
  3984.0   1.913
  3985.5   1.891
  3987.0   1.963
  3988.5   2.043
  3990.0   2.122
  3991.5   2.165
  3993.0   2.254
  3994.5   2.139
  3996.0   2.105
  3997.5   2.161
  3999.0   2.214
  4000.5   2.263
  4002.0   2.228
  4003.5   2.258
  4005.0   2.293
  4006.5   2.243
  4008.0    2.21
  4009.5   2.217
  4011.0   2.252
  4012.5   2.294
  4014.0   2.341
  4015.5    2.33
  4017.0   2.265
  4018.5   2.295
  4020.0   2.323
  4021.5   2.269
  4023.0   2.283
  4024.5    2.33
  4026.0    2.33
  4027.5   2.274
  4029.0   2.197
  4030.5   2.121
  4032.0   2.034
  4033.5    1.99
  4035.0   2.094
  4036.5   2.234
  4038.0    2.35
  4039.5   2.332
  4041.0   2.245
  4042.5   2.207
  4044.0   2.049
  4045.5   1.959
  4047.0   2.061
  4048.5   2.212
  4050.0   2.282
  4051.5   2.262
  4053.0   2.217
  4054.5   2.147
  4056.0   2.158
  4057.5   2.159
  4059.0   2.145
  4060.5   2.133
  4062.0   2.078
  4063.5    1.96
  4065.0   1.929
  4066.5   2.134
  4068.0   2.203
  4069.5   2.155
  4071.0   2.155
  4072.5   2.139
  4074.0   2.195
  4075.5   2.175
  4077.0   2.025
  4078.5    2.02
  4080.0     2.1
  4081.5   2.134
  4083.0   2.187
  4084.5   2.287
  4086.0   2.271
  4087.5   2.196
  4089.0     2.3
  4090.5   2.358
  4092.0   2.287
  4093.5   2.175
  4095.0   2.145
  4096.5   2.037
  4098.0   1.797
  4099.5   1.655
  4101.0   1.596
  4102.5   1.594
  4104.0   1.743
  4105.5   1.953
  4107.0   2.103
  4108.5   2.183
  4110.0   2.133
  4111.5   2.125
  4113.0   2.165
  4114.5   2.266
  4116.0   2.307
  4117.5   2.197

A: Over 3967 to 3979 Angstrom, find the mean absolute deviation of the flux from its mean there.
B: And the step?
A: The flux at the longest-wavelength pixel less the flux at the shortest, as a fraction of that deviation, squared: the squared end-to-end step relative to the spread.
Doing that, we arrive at 11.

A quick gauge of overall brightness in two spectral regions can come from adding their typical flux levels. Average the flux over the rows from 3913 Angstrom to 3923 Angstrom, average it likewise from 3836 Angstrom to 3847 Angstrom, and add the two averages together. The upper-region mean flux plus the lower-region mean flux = 2.69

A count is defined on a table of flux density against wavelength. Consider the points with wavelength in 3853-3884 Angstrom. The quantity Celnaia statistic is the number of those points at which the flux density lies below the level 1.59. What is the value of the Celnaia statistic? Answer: 21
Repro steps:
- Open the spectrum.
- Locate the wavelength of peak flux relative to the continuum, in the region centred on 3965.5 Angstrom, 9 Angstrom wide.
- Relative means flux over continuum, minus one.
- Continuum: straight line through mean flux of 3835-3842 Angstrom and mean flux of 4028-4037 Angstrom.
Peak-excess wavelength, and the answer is 3961.5 Angstrom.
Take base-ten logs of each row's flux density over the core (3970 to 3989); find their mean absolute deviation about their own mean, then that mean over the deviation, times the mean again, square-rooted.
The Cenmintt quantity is 0.5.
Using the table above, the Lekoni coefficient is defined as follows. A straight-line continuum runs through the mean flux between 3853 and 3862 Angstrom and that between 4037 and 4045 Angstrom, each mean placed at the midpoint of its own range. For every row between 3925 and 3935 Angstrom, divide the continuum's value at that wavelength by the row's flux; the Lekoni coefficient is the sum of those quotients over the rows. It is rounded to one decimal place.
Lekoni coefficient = 14.6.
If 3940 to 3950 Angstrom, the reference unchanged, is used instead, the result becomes 8.3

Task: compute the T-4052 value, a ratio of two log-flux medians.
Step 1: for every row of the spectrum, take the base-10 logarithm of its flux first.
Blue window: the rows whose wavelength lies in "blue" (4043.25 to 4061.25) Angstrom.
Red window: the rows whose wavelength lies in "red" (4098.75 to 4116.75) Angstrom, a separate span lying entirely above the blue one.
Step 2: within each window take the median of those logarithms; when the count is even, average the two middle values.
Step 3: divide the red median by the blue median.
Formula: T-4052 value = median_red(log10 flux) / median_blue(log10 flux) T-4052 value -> 1.0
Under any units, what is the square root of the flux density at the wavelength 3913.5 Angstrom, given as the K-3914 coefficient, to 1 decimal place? 1.4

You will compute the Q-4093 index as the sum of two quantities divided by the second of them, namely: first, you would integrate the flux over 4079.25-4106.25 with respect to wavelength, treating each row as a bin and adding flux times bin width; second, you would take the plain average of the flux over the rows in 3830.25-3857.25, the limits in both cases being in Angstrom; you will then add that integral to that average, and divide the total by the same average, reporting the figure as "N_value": 50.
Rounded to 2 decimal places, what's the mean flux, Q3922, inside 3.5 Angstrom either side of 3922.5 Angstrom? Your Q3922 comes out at 1.53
